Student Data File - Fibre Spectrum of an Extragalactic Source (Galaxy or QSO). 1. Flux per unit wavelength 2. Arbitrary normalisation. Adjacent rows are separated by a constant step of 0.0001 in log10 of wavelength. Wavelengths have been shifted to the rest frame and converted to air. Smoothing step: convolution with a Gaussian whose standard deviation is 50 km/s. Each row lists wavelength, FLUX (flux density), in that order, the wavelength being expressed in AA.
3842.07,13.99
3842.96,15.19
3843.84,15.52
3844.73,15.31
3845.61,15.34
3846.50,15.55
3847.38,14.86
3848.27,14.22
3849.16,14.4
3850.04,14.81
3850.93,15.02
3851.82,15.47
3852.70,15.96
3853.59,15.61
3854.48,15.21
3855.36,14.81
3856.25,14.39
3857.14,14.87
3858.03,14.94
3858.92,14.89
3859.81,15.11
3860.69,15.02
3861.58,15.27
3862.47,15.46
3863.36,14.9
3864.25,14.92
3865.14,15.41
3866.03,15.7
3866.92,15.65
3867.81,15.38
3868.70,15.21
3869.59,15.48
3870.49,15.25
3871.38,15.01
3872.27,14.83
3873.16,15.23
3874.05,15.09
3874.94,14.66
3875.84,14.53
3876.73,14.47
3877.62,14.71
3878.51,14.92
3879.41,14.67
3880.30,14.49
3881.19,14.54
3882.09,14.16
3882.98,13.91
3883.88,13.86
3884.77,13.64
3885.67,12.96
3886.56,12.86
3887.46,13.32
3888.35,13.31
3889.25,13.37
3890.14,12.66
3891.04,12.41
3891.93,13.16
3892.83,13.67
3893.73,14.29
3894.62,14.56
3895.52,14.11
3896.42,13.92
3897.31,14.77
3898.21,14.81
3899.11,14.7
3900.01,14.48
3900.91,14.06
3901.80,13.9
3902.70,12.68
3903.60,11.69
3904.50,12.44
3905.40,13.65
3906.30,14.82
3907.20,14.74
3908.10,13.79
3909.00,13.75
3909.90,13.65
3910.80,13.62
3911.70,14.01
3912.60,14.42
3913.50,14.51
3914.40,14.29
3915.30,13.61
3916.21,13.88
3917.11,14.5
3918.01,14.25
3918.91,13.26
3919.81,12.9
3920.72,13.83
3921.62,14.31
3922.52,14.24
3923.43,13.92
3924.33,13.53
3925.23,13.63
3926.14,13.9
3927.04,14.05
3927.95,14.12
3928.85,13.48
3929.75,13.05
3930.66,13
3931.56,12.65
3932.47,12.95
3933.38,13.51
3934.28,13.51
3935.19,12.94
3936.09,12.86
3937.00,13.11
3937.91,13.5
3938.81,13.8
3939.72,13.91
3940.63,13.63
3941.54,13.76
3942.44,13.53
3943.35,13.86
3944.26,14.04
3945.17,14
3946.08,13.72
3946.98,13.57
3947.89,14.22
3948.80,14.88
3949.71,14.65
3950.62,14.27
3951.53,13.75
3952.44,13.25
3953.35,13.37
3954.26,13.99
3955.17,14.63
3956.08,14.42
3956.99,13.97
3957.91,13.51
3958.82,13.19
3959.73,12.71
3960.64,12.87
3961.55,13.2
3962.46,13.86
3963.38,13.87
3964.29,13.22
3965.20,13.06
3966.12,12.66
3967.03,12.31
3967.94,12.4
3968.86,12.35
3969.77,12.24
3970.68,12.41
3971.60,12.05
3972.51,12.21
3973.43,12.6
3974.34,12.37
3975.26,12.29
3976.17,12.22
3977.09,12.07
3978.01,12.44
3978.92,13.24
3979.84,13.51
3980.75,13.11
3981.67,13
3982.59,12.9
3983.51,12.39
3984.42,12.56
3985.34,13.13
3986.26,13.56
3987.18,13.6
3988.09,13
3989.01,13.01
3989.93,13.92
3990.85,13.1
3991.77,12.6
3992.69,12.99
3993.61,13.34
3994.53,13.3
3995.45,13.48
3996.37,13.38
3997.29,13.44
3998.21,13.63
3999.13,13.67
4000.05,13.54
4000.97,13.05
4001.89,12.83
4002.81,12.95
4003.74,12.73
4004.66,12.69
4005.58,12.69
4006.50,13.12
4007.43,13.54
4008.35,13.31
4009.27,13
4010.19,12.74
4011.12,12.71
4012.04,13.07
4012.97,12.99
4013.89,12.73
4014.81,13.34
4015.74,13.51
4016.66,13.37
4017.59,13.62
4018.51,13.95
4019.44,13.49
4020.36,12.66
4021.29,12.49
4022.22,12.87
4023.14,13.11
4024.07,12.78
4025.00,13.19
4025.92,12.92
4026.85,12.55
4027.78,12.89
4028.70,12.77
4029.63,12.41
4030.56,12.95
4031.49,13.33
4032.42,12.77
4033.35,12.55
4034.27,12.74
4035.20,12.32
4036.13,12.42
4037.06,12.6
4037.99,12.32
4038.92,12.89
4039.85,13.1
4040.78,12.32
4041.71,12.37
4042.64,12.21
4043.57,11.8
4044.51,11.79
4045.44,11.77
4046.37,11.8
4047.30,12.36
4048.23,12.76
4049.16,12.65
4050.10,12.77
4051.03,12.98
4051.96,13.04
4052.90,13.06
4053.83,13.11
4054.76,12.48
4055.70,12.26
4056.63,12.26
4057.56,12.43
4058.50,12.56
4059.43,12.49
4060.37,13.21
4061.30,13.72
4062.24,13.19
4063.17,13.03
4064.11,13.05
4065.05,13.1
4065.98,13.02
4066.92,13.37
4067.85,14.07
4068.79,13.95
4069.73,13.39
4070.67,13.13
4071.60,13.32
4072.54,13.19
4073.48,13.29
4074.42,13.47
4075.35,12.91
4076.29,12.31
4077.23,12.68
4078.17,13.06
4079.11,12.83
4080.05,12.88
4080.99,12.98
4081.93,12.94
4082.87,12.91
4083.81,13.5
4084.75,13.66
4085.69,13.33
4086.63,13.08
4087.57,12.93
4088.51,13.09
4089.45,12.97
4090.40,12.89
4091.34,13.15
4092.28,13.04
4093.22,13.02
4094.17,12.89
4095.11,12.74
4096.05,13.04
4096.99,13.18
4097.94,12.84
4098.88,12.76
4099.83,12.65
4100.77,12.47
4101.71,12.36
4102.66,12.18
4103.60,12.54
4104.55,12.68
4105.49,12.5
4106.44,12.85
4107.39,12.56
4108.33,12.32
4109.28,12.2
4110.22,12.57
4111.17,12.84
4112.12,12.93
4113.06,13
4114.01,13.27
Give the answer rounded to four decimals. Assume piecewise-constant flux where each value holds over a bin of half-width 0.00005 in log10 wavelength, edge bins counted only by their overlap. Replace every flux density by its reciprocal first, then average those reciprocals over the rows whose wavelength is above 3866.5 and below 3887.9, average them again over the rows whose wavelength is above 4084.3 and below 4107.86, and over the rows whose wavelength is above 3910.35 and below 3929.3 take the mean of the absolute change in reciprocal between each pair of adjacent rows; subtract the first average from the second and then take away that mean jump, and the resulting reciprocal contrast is 0.0068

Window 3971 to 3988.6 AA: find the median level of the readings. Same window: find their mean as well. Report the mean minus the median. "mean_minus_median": 0.15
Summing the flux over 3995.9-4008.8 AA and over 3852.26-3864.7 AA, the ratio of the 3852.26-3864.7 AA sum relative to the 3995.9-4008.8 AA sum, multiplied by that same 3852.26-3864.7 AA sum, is 242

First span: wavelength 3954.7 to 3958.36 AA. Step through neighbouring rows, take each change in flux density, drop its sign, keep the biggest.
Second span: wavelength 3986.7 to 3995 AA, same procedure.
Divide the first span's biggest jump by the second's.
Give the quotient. 0.5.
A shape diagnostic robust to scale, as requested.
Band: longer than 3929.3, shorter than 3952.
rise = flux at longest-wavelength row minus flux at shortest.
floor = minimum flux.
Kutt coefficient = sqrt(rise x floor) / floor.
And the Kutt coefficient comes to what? 0.235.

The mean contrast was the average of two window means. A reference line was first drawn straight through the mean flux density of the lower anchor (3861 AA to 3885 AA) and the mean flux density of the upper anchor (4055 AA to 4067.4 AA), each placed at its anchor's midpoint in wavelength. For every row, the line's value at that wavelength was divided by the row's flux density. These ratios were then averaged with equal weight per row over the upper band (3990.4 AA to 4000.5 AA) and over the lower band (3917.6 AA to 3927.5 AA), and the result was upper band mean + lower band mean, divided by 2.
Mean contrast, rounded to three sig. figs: 1.03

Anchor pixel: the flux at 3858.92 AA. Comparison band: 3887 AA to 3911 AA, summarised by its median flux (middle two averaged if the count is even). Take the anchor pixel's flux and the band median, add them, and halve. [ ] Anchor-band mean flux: 14.3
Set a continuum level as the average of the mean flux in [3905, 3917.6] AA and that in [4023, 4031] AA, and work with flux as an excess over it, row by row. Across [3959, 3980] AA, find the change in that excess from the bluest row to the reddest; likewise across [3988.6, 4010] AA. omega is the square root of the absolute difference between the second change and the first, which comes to 0.90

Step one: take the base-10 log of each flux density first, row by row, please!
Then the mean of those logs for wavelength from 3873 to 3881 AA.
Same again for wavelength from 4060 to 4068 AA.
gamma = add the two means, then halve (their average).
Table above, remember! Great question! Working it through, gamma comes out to 1.15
